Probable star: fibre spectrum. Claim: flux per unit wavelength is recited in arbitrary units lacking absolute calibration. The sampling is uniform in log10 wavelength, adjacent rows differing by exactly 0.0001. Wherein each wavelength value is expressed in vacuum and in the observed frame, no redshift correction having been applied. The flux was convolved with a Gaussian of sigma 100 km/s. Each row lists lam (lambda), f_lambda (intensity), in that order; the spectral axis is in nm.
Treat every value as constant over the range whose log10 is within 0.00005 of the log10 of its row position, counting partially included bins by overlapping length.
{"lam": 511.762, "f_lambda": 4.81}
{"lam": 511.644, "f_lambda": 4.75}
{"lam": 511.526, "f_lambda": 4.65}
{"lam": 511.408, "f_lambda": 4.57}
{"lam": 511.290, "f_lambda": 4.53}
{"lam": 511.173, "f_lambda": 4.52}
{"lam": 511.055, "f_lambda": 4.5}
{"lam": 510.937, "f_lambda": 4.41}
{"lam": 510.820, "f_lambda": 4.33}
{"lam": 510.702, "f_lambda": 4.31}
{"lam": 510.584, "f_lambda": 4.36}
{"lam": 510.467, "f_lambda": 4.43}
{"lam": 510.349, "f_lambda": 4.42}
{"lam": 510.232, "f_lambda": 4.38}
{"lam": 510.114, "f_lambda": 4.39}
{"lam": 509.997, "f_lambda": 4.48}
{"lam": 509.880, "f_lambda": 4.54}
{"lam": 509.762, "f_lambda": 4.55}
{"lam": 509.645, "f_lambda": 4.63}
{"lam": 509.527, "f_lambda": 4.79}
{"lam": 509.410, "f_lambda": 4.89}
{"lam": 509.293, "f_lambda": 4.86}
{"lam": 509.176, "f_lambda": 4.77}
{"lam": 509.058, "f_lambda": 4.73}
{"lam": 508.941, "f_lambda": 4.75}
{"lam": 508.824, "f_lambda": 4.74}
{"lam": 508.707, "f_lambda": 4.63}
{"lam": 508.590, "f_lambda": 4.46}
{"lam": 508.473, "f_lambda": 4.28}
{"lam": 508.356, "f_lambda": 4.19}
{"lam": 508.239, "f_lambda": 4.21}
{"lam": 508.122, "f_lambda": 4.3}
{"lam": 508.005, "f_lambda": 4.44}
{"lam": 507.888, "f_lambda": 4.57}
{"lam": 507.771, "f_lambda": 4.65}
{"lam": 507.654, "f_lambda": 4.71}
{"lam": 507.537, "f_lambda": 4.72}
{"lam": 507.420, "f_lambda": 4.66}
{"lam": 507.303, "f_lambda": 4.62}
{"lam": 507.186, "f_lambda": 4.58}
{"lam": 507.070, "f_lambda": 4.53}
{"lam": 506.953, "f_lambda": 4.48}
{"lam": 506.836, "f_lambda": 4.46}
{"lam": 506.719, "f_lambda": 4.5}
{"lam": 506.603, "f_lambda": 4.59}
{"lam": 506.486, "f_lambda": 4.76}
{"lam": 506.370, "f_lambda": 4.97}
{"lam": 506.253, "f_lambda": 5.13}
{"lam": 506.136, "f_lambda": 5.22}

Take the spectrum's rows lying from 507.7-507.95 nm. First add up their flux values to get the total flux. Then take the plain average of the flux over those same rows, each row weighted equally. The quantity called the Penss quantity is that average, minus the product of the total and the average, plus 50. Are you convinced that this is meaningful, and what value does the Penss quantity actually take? 12.1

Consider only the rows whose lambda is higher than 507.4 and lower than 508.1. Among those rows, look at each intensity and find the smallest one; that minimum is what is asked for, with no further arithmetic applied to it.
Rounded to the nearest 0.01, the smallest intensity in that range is 4.44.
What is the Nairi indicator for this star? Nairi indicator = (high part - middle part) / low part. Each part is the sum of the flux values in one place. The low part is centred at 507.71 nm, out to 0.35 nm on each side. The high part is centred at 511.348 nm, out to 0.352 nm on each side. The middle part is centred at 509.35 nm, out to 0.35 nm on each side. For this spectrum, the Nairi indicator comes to -0.041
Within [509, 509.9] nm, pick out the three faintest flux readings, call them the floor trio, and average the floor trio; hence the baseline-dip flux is 4.57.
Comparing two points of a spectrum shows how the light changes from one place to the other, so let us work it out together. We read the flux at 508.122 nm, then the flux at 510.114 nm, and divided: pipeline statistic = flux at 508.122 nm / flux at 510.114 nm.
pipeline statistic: 0.98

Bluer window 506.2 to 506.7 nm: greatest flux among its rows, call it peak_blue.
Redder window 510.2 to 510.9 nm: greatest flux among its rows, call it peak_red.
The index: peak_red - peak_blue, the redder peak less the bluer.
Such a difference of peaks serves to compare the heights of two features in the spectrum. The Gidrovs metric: -0.70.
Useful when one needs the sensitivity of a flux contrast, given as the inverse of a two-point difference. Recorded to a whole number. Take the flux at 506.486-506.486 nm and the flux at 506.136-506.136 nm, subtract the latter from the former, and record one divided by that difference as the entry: -2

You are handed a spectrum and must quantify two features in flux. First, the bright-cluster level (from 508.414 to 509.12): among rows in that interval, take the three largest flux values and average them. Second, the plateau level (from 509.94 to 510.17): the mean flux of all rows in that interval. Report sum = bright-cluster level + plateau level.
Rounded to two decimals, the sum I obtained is 9.18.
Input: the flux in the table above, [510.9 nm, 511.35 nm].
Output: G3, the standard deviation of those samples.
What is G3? 0.05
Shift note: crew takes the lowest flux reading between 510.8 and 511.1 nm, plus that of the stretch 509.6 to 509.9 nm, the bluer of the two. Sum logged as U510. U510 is 8.87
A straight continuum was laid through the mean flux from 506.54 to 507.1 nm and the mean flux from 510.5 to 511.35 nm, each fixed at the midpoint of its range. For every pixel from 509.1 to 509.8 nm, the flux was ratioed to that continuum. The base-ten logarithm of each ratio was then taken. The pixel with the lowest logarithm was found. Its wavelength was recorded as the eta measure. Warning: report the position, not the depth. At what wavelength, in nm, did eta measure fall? 509.762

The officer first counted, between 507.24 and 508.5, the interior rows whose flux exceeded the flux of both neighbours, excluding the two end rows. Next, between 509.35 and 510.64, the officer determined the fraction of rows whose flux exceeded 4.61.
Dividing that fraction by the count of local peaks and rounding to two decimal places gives 0.27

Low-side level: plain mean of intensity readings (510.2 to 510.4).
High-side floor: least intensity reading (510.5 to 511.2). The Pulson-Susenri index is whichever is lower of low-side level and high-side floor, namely 4.31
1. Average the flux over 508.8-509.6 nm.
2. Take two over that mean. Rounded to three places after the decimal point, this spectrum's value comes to 0.418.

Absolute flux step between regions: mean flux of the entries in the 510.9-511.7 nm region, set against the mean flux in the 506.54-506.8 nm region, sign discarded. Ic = 0.02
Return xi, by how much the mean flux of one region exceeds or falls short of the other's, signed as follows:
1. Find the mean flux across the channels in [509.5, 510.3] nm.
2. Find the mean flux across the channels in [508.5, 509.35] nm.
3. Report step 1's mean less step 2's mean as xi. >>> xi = -0.17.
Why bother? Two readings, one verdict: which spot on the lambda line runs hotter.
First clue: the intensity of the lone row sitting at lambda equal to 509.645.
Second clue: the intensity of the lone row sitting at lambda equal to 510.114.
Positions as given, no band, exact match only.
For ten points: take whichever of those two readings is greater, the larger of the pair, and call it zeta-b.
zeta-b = 4.63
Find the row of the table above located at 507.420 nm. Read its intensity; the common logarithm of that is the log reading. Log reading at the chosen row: 0.668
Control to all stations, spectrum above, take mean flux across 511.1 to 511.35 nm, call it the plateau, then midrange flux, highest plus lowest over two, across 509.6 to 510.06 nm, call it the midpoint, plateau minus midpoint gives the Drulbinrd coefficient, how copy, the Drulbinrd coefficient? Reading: -0.03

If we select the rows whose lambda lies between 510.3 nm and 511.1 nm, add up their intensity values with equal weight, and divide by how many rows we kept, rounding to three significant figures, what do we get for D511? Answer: 4.39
